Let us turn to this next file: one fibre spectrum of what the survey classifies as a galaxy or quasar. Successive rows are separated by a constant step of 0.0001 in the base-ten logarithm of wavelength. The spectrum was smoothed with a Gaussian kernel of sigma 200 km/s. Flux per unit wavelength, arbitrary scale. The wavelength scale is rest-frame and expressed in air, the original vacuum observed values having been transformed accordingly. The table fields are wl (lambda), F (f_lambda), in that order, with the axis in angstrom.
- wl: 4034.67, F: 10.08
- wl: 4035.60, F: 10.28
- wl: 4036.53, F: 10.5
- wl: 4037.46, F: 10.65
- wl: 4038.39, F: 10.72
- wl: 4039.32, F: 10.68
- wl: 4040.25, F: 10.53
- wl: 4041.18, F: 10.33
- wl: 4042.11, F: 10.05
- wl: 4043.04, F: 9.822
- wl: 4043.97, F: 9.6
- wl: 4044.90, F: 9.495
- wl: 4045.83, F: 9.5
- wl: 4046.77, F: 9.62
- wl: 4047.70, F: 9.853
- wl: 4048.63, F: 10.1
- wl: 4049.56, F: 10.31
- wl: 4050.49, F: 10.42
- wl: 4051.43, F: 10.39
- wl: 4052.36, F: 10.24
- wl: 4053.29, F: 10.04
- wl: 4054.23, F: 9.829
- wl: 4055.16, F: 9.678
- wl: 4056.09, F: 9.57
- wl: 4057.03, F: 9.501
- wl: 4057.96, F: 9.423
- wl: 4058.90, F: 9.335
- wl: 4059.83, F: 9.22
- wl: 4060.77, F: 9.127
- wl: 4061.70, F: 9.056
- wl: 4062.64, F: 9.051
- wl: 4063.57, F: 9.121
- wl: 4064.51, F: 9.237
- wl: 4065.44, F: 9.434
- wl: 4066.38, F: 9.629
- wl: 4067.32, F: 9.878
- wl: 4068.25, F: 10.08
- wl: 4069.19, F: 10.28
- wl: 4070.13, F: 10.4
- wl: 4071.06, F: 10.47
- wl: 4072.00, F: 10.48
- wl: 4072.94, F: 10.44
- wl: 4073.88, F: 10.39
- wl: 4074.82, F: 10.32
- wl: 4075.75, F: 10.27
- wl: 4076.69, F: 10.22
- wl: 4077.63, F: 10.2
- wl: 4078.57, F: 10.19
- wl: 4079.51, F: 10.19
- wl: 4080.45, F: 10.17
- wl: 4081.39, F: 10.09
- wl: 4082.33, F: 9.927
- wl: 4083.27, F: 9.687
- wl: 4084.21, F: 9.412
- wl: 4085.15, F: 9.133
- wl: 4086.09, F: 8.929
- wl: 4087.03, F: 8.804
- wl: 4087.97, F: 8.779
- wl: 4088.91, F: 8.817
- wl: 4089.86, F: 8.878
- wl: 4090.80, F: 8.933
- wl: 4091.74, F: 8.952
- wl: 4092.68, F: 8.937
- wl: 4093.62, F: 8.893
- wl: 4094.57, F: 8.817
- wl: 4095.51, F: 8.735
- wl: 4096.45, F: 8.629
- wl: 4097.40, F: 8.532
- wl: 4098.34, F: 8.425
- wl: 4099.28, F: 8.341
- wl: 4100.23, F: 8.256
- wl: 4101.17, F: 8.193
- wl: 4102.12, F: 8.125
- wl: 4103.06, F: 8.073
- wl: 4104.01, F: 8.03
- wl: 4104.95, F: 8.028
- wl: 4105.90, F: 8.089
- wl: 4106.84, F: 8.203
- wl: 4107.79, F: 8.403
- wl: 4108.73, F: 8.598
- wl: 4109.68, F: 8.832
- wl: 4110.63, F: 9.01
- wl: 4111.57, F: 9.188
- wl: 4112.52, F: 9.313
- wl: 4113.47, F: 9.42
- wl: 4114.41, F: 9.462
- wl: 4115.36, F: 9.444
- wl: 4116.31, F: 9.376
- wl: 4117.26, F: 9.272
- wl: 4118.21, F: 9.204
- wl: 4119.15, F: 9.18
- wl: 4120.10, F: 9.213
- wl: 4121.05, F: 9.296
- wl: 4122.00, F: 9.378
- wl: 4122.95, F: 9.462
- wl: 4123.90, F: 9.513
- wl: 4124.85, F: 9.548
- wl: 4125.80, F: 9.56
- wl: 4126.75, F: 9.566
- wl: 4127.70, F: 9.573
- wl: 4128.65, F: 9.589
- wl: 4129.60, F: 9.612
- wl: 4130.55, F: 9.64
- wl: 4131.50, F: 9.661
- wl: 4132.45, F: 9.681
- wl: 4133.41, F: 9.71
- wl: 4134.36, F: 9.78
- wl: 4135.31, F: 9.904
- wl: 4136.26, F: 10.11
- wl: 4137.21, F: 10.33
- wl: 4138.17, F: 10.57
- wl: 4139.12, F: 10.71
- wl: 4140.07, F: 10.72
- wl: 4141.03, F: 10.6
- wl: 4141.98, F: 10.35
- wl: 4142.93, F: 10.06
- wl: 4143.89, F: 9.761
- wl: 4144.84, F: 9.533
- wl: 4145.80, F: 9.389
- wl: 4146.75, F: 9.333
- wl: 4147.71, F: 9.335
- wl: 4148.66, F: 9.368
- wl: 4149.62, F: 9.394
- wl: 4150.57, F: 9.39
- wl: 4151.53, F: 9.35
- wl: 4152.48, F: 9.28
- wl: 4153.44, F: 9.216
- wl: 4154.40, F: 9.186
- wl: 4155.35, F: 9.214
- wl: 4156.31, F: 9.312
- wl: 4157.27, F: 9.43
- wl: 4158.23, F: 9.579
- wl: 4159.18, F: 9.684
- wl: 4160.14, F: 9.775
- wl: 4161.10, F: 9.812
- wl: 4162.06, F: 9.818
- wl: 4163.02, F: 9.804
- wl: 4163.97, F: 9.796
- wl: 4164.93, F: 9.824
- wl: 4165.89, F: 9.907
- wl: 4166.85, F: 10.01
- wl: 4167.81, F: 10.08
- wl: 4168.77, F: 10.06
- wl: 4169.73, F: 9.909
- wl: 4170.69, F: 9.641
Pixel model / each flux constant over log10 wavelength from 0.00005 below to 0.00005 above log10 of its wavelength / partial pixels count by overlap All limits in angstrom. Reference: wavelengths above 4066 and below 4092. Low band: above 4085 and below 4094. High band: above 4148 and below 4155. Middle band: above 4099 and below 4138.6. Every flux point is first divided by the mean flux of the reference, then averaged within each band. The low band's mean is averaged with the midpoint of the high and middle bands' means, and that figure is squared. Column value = 0.86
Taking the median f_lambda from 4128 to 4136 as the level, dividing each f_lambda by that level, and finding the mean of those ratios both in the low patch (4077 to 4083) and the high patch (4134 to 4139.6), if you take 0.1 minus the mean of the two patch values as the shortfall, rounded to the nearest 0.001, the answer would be -0.953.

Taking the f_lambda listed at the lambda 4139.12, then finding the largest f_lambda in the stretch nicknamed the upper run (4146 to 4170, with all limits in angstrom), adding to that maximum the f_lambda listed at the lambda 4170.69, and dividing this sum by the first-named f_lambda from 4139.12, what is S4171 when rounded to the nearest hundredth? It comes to 1.84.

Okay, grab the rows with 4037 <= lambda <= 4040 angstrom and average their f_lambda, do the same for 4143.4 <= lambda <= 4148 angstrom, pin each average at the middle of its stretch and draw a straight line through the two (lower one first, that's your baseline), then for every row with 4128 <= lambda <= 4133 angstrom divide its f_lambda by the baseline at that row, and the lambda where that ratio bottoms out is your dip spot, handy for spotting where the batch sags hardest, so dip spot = 4128.65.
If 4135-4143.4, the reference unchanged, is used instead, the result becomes 4135.31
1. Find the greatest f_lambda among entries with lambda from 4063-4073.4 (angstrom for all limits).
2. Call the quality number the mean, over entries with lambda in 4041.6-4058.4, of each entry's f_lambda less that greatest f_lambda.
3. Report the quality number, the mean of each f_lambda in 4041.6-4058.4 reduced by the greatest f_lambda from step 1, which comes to -0.62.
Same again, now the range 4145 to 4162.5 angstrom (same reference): -1.04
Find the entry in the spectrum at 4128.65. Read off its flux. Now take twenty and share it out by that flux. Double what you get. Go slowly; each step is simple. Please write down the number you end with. 4.17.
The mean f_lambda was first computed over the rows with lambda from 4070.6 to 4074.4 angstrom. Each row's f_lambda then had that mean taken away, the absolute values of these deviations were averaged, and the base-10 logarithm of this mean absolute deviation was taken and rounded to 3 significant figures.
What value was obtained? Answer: -1.52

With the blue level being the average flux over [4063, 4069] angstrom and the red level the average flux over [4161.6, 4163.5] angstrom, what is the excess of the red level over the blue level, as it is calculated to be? 0.25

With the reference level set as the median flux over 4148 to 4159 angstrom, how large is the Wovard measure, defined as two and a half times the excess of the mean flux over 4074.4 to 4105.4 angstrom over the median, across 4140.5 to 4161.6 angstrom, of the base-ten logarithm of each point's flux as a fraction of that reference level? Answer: 22.7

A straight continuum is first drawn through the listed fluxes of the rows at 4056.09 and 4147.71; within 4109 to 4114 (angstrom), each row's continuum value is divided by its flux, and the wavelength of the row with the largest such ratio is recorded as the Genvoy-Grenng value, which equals 4109.68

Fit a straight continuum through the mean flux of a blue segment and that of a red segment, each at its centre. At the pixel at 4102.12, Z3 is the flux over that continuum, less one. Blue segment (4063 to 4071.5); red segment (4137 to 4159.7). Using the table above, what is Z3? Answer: -0.17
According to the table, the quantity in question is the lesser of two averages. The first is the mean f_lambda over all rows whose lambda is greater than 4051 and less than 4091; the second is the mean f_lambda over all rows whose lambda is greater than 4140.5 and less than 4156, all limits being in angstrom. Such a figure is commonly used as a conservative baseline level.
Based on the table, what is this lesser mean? 9.55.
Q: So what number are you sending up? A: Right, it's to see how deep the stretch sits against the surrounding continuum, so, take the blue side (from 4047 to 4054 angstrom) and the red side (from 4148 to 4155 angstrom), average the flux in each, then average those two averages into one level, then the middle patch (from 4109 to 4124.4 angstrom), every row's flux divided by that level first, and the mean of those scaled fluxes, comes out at 0.952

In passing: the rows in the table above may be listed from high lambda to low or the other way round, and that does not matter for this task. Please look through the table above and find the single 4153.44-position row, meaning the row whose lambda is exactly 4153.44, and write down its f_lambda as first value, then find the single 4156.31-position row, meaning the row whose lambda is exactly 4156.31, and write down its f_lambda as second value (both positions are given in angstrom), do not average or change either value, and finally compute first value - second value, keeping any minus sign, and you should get -0.1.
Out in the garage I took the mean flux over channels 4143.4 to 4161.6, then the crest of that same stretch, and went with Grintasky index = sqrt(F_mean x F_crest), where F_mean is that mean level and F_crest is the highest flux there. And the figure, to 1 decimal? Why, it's 9.6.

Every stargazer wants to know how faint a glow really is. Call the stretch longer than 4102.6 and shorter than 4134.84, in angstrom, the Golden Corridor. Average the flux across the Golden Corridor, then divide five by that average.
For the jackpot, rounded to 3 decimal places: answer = 0.545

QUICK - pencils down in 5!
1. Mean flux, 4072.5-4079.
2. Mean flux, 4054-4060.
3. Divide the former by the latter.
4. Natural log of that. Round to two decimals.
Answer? 0.08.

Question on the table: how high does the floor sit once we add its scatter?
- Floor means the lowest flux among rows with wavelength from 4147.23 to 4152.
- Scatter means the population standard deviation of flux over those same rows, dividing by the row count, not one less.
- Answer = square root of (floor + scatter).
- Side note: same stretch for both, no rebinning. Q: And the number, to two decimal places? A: 3.06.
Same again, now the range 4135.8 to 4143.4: 3.21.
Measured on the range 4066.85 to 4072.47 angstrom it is 3.18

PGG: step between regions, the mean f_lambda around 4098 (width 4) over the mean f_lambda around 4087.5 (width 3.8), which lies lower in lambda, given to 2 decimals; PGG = 0.96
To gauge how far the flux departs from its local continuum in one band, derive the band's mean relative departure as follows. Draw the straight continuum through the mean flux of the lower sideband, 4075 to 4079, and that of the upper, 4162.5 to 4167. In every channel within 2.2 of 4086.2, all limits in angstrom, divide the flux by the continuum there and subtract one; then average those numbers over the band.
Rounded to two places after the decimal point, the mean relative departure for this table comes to -0.12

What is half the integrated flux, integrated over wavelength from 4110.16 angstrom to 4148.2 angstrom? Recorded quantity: 184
